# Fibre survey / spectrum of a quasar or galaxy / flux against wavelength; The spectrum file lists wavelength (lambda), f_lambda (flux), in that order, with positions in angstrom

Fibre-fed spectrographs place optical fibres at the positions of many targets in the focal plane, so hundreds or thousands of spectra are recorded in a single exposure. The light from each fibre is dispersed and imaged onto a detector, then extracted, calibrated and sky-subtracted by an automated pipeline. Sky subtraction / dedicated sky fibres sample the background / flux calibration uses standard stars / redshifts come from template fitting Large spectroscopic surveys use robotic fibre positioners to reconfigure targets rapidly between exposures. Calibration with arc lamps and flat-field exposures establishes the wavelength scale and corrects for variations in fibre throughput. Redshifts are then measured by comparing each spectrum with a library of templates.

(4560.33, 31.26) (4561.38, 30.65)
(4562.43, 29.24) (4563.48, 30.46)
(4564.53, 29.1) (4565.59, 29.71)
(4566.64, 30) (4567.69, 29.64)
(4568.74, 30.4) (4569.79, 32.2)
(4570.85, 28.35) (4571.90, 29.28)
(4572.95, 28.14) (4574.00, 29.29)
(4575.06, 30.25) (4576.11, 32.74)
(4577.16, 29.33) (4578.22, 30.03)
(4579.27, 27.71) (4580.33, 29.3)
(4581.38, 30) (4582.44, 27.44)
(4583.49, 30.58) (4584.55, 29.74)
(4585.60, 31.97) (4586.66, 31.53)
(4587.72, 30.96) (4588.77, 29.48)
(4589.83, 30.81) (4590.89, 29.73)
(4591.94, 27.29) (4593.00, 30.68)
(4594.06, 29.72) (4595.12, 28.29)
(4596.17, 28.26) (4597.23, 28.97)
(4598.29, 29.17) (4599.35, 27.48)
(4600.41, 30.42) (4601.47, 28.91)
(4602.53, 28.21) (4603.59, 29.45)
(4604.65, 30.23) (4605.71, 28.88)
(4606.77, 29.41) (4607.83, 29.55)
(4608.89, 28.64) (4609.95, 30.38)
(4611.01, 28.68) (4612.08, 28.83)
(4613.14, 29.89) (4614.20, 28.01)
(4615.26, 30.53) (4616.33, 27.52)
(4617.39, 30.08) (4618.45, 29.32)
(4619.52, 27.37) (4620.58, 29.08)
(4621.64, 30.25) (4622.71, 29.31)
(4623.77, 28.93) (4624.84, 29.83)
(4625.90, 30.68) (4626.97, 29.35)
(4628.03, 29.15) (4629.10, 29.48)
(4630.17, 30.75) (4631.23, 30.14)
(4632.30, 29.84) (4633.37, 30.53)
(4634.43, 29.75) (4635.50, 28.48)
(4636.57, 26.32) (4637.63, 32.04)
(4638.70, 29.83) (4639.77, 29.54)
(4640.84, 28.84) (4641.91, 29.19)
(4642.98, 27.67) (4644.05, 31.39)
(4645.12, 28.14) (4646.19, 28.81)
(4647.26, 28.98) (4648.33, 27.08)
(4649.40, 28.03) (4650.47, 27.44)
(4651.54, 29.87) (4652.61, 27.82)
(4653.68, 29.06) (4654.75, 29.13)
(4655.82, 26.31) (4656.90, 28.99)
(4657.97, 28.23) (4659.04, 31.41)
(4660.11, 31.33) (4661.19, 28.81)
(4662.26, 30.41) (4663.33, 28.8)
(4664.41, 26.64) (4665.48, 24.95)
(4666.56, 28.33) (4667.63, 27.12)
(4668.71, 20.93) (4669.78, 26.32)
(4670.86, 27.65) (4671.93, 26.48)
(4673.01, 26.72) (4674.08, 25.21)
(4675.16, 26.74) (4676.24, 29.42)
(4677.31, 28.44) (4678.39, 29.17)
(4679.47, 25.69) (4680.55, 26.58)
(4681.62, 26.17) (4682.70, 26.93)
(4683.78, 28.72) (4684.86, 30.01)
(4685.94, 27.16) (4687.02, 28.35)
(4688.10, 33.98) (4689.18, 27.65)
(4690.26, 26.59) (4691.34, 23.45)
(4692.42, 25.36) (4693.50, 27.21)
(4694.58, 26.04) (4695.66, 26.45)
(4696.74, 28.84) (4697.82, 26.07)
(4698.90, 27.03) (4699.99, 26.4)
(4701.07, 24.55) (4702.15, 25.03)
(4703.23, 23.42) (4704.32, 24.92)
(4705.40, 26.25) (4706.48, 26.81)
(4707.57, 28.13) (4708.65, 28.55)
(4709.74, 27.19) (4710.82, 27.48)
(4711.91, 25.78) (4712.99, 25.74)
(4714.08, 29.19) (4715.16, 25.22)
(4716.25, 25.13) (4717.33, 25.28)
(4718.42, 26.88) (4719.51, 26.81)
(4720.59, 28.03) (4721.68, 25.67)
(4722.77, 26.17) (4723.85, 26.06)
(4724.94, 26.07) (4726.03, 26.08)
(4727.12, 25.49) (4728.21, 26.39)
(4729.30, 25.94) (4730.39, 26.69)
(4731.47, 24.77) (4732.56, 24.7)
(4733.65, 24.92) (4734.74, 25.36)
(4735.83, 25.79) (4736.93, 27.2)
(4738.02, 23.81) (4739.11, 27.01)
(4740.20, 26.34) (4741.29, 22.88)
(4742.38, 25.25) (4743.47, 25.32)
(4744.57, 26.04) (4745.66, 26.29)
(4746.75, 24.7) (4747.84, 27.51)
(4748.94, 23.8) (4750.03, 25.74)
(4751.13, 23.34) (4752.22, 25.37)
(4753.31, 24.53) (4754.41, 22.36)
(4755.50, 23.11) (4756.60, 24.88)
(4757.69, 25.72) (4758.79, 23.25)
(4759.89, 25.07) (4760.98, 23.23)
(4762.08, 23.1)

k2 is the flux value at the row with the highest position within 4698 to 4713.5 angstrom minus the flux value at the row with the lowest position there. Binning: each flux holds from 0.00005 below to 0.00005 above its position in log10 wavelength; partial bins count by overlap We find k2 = -1.3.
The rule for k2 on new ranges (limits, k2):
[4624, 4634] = 0.7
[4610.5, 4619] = 0.6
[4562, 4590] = 1.6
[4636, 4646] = 1.8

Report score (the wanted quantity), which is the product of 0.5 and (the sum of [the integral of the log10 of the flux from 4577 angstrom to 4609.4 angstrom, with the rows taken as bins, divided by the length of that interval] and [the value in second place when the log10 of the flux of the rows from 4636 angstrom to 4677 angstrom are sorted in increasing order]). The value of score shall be 1.433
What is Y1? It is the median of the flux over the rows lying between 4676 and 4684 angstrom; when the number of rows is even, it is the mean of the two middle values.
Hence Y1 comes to 27.7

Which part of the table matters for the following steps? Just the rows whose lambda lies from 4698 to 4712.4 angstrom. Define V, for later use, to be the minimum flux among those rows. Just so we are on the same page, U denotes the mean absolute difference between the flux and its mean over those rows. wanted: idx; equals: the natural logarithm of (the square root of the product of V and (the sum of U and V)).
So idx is 3.18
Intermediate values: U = 1.2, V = 23.42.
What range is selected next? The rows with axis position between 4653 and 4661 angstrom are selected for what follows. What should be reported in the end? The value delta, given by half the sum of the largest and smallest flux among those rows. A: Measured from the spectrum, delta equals 28.9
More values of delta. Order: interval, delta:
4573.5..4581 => 30.2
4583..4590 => 30.7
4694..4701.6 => 26.7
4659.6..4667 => 28.1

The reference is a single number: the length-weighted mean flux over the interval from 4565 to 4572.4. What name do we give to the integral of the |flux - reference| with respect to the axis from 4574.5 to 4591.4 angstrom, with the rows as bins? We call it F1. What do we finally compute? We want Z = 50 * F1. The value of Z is 862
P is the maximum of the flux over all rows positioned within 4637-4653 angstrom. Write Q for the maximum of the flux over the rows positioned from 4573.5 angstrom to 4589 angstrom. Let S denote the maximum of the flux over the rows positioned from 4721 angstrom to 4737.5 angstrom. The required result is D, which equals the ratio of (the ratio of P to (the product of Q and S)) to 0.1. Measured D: 0.36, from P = 32.04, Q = 32.74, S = 27.2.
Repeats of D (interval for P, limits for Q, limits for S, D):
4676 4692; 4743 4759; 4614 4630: 0.40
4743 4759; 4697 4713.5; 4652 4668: 0.31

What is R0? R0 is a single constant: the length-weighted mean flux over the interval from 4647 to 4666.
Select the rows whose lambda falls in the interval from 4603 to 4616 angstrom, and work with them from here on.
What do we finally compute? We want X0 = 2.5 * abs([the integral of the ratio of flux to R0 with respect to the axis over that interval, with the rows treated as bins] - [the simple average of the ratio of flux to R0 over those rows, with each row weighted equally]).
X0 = 30.8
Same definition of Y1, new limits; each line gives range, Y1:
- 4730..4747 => 25.3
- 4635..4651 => 28.8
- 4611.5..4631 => 29.3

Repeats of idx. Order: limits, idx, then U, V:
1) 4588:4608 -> 3.32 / 0.8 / 27.29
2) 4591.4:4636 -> 3.32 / 0.8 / 27.29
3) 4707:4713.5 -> 3.27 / 0.9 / 25.74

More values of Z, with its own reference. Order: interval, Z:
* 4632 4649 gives 1111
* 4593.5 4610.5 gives 806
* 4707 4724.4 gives 2785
